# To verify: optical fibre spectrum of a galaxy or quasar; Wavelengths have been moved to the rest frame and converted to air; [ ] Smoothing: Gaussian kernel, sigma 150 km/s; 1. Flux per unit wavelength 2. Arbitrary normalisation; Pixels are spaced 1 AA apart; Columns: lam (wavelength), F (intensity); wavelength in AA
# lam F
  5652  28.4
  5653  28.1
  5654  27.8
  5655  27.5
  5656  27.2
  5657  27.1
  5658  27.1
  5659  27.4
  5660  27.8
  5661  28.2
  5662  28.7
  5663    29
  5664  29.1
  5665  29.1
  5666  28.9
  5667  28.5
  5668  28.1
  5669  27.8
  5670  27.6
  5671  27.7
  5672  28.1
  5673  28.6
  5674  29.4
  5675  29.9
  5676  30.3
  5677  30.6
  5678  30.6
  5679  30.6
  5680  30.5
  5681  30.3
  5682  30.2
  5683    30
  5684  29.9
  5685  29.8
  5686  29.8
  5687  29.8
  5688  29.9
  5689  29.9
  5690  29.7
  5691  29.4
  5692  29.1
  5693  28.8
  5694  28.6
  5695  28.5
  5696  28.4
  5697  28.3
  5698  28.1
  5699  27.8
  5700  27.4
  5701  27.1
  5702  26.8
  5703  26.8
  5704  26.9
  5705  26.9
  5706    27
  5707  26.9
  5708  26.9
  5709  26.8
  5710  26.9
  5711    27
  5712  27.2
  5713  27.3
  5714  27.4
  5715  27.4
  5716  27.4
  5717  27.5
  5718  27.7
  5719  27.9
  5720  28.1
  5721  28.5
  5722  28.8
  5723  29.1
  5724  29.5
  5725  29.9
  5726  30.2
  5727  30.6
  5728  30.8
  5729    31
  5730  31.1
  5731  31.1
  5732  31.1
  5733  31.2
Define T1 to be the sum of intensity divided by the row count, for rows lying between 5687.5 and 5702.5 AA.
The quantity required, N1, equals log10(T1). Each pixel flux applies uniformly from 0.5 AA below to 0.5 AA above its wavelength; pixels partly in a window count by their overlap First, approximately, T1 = 28.5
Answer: 1.46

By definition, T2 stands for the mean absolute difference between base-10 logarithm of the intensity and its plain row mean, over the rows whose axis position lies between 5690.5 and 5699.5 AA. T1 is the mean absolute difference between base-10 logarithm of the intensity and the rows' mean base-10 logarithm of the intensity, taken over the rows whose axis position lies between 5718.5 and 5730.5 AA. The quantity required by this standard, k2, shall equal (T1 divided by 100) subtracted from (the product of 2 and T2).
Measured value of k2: 0.011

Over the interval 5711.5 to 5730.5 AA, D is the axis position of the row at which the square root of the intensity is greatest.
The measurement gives 5730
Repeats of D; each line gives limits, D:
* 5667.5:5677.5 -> 5677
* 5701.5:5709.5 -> 5706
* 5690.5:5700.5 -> 5691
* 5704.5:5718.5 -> 5718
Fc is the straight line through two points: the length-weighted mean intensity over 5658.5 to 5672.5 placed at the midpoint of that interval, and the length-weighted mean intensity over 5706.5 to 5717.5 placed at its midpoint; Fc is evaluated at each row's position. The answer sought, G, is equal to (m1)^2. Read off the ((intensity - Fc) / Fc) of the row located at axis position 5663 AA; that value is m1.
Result 0.0005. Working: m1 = 0.02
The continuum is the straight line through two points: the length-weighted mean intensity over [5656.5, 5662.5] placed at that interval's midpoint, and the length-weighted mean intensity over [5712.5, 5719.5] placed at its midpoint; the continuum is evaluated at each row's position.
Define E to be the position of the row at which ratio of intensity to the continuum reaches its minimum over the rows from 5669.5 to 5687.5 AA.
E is 5670 AA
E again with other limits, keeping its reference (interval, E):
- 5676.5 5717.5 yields 5702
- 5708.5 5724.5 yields 5709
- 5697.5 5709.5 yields 5702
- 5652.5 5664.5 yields 5657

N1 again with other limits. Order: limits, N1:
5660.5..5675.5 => 1.46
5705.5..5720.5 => 1.44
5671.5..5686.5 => 1.48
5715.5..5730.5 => 1.47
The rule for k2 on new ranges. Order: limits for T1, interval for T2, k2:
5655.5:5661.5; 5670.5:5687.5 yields 0.018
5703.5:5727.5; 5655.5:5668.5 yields 0.020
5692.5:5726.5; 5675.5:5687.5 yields 0.008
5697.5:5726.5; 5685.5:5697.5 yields 0.017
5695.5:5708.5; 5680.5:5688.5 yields 0.004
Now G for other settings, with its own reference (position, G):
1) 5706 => 0.0001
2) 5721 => 0.0034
